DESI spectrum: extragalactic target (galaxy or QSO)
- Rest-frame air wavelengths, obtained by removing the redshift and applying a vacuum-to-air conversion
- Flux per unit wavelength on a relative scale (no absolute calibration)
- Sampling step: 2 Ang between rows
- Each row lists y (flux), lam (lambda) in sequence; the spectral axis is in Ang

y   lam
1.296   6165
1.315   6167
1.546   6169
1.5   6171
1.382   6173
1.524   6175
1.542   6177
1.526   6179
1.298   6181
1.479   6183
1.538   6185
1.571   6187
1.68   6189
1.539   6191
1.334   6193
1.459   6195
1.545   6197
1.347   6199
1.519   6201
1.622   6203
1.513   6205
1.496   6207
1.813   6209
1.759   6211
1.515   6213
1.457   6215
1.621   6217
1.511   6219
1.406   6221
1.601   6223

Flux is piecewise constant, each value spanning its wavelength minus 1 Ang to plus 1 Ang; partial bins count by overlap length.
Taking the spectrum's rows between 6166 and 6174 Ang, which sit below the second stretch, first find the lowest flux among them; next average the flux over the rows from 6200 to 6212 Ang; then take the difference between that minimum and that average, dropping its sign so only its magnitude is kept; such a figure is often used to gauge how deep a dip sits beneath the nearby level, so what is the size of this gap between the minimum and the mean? 0.31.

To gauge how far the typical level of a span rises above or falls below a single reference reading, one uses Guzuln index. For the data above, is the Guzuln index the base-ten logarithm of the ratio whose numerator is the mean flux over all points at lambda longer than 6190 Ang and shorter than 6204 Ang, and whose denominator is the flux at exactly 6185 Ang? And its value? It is -0.02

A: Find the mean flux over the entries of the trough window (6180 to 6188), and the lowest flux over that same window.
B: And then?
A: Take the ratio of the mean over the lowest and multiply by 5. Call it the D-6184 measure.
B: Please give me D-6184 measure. 5.67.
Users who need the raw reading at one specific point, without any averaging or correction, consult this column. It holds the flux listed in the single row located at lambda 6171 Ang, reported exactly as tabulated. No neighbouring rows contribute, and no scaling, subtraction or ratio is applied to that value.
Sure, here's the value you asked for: 1.5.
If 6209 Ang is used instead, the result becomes 1.813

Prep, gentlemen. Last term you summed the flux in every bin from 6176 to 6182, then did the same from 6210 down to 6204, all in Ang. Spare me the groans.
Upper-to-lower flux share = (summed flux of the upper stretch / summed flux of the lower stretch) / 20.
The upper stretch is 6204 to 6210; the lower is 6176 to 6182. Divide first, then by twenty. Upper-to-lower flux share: 0.0552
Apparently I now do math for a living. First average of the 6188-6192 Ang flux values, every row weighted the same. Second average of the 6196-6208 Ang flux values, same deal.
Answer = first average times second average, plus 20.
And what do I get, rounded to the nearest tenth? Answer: 22.4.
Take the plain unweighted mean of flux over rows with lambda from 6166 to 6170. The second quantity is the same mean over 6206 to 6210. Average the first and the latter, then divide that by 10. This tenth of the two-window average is 0.154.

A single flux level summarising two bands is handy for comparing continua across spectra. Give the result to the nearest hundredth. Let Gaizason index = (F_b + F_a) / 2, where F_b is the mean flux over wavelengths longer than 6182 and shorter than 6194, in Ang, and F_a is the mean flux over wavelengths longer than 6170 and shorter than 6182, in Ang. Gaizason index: 1.49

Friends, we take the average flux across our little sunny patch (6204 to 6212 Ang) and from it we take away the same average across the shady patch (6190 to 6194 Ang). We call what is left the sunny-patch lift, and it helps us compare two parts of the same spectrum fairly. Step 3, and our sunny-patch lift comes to 0.21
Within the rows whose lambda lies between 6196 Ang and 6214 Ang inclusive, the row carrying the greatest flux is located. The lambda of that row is 6209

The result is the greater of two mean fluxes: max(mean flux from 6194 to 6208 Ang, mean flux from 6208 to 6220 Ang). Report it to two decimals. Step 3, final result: 1.61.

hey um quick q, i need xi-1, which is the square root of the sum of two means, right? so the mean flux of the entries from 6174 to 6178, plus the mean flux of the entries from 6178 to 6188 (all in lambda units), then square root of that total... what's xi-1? 1.74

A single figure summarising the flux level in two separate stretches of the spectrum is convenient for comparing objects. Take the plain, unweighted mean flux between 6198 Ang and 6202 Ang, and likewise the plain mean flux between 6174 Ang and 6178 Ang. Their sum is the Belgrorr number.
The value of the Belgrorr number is 2.97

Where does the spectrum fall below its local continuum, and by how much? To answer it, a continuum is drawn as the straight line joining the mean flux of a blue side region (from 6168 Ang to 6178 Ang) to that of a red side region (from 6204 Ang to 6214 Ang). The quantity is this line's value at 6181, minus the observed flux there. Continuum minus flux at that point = 0.23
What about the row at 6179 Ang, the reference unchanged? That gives -0.01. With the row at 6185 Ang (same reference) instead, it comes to 0.00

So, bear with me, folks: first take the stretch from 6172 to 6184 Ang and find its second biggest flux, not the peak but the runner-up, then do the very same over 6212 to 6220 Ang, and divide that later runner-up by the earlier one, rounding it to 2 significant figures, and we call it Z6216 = 0.99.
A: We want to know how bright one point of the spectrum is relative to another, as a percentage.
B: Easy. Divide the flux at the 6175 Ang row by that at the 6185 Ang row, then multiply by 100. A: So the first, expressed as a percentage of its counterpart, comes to 99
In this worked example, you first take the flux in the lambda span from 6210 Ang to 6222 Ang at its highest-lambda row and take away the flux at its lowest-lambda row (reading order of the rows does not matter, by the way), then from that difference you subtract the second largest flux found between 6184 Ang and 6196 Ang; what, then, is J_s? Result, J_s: -1.9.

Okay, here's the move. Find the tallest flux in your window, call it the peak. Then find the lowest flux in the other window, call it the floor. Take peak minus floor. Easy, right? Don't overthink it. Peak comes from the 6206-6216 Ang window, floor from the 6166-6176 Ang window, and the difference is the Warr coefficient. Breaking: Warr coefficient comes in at 0.50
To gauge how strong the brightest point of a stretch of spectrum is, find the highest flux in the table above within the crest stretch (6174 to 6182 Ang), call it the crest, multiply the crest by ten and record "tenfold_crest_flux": 15.4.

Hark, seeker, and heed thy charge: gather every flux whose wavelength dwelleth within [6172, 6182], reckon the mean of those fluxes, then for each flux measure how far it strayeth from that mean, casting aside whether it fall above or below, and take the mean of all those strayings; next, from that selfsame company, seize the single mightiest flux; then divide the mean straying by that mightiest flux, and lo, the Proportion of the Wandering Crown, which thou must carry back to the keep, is 0.059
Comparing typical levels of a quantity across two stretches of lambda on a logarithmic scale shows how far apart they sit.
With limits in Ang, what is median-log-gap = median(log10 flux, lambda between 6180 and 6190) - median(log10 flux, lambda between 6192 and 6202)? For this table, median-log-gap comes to 0.023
